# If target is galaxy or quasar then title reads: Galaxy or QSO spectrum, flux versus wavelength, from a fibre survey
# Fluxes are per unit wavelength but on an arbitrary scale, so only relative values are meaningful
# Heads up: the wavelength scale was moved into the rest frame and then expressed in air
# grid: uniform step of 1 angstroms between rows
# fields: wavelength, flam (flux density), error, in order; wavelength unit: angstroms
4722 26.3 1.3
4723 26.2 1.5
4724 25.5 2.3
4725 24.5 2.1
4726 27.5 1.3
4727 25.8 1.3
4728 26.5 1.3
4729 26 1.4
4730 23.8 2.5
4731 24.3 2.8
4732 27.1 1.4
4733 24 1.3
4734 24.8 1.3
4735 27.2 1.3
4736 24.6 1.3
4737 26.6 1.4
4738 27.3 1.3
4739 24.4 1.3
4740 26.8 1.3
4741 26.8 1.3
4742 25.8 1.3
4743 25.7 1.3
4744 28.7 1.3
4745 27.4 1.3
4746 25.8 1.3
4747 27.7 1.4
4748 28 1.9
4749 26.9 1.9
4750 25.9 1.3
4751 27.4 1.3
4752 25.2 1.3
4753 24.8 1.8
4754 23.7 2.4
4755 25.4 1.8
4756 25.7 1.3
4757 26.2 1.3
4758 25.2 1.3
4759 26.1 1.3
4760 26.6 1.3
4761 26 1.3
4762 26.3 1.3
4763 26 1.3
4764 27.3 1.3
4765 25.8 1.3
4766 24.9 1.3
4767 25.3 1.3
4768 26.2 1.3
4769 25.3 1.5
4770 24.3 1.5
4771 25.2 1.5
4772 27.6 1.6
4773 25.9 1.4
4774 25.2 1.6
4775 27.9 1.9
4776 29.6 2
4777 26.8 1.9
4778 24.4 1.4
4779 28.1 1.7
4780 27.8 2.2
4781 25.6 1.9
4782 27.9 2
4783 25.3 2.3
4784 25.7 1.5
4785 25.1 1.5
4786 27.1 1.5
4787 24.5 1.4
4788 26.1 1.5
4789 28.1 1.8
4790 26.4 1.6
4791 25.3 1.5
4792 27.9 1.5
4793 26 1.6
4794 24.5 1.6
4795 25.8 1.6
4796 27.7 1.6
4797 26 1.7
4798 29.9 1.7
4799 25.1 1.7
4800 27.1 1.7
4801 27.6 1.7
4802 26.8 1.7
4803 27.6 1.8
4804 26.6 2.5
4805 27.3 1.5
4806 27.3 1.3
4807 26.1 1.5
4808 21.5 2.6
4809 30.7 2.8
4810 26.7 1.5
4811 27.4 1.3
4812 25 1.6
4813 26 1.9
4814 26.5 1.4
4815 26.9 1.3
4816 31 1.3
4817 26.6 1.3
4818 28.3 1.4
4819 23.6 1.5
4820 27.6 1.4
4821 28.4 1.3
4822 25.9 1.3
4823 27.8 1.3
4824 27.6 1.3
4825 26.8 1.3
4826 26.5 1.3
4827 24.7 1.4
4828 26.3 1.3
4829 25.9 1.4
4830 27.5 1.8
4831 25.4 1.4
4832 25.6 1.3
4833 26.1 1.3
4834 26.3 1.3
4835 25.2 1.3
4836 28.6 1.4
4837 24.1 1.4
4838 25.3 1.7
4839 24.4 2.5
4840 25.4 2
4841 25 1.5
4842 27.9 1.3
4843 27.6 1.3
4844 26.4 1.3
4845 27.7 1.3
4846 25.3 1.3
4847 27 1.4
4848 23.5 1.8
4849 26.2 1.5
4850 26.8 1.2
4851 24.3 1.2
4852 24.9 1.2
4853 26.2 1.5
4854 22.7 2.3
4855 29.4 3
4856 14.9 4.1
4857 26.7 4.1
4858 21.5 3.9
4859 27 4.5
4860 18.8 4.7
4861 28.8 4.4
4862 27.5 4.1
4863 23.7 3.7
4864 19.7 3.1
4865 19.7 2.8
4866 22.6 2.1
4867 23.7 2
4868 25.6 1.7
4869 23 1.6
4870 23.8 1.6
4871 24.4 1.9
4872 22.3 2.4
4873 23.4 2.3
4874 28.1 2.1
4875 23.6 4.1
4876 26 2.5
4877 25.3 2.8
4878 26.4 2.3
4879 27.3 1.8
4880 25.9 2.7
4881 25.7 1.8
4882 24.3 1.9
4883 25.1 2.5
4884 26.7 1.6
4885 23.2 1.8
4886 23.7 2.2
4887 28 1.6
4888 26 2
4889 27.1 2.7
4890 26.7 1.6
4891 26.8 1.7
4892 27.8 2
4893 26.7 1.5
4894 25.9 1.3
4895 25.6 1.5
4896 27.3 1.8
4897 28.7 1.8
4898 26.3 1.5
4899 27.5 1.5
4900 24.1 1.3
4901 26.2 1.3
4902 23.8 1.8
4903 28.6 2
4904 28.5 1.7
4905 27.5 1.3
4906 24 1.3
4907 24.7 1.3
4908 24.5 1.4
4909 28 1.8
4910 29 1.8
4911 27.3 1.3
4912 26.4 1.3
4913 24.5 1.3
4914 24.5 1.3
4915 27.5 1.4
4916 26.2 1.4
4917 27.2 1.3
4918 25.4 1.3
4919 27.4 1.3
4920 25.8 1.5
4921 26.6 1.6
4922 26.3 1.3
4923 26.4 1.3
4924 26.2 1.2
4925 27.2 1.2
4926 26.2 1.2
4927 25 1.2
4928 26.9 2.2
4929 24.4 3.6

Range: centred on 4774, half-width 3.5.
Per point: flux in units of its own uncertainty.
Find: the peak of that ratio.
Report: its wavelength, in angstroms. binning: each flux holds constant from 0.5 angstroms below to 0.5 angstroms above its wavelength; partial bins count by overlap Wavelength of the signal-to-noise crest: 4773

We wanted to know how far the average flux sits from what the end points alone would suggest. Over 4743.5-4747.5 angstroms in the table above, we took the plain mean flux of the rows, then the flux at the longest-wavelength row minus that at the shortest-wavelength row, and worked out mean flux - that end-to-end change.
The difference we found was 28.4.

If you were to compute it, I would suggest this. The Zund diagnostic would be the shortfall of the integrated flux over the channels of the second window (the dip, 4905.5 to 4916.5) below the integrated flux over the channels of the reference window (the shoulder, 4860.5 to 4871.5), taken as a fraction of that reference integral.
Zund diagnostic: -0.09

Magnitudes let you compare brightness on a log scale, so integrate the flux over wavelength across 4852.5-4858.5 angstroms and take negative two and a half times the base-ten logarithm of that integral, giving -5.38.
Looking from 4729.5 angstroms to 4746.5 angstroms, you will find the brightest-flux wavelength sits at 4744 angstroms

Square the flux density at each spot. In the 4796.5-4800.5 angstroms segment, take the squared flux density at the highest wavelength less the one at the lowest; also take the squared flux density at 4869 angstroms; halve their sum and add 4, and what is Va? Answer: 298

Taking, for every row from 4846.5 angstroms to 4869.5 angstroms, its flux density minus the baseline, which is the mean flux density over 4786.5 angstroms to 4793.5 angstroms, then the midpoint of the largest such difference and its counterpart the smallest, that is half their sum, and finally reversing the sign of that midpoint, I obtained 4.2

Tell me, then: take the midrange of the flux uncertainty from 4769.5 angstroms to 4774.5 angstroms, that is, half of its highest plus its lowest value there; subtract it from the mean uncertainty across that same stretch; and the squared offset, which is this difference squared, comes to 0.000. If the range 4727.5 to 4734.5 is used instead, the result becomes 0.113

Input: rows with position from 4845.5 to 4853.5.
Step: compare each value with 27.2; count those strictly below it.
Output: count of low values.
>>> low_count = 8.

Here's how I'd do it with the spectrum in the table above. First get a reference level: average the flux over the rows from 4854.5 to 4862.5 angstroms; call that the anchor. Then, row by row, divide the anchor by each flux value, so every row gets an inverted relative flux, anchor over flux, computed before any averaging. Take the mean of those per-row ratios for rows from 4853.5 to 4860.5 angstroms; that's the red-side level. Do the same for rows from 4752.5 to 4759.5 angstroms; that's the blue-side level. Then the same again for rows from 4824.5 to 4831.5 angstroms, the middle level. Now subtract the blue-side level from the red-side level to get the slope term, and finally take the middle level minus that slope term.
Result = 0.78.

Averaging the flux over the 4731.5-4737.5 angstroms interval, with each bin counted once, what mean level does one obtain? 25.7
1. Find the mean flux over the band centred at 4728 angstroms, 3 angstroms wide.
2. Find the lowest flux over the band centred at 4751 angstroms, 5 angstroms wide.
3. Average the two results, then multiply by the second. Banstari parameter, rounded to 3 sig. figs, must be 631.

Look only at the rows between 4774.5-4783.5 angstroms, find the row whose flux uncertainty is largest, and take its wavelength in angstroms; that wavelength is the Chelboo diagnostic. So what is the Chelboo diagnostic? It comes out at 4783 angstroms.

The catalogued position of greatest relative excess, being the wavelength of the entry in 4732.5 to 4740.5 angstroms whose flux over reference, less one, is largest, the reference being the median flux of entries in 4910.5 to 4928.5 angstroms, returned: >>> 4738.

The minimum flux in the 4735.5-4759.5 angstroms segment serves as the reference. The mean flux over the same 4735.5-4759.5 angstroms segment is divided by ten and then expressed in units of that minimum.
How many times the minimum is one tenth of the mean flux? 0.110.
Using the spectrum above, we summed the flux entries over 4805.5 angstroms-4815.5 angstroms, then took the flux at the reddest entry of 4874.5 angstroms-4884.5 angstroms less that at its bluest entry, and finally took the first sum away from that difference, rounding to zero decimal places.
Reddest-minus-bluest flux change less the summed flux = -261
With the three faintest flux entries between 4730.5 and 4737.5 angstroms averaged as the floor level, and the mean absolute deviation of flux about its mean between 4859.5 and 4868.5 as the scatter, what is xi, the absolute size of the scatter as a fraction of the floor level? 0.12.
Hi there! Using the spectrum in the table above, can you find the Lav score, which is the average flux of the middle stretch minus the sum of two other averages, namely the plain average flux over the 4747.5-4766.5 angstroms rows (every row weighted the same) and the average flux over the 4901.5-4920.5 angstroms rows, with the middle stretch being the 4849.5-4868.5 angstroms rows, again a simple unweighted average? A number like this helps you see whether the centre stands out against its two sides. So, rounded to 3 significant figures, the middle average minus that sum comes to -28.4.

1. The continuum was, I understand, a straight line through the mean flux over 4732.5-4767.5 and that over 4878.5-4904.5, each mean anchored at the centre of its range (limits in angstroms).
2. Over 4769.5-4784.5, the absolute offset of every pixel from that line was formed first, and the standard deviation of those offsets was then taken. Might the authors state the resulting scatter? 0.8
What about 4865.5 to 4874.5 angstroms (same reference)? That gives 1.0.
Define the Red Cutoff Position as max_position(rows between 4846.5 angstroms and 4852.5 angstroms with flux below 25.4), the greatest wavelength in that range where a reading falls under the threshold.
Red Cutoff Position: 4852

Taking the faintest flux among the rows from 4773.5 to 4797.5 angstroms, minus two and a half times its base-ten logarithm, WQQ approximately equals -3.47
